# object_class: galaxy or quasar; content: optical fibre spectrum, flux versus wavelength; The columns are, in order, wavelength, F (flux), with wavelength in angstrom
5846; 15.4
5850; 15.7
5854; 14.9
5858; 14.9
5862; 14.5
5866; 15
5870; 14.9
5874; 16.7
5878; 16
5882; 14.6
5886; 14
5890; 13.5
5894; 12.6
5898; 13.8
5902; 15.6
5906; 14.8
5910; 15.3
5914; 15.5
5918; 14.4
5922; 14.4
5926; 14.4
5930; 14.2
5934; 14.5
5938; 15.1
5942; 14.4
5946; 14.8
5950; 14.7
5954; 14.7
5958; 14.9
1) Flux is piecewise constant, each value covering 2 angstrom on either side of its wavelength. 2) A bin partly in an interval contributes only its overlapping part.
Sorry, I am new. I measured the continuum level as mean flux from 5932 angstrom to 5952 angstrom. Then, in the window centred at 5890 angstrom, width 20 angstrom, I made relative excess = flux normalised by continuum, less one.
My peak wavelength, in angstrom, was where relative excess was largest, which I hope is 5882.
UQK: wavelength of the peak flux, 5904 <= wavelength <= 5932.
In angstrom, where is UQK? 5914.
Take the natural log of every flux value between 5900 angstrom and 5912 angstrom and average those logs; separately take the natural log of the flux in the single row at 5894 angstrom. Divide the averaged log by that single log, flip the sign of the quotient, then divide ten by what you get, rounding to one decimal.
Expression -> -9.3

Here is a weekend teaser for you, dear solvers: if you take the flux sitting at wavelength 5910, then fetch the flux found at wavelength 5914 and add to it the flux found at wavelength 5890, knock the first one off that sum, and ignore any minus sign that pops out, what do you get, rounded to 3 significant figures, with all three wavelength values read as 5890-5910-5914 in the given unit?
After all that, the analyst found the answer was 13.7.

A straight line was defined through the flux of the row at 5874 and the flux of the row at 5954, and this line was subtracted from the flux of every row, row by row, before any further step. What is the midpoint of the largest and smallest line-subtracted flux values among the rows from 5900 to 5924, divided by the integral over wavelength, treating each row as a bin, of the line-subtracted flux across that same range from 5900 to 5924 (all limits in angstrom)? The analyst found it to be 0.039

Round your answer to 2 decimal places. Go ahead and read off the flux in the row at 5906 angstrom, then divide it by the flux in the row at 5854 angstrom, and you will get 0.99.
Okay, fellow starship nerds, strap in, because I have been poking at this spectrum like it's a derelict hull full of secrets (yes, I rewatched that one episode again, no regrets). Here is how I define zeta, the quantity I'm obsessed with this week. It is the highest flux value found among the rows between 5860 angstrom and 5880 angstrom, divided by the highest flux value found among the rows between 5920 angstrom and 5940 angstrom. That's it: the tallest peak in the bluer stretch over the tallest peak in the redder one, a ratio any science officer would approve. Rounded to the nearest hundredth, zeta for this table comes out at 1.11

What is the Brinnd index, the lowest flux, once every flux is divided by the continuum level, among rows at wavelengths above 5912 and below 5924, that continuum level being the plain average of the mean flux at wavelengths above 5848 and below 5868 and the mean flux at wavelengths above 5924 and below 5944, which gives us 0.98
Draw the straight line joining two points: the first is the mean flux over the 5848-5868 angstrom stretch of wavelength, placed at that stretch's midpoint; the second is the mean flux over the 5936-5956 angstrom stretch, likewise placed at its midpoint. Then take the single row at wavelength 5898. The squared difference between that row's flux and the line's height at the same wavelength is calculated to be 1.2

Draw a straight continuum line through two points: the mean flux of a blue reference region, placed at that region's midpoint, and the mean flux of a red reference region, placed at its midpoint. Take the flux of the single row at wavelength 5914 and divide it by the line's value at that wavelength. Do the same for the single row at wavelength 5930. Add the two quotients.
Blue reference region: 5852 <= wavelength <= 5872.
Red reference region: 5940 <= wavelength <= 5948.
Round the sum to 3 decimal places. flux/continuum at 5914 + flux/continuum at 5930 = 2.025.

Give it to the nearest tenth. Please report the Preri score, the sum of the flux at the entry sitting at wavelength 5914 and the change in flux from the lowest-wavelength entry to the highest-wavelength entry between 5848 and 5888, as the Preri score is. 13.8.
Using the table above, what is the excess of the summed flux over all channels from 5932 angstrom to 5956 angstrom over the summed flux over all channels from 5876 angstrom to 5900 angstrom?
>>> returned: 3.7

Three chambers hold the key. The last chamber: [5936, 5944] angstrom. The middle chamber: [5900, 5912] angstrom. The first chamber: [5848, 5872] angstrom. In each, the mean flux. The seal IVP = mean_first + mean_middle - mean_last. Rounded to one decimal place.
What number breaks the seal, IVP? 15.5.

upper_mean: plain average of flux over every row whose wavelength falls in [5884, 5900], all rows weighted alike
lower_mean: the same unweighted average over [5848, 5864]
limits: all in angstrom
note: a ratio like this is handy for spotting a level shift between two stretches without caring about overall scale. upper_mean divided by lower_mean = 0.90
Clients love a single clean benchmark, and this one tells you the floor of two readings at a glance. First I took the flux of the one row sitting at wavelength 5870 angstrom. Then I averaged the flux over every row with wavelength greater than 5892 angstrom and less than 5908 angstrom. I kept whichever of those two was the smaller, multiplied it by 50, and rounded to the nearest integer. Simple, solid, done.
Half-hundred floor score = 710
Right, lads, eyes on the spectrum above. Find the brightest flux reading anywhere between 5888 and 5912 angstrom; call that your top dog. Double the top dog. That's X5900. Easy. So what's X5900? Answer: 31.2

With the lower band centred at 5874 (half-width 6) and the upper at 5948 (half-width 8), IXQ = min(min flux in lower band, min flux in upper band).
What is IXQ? 14.4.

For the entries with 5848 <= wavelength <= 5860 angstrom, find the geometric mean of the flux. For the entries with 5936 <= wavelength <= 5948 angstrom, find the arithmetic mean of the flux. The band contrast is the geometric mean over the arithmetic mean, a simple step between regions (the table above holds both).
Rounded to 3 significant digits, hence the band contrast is 1.03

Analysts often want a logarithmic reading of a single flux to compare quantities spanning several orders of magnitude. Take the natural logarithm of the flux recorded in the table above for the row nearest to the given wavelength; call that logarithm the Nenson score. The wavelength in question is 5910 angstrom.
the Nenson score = 2.73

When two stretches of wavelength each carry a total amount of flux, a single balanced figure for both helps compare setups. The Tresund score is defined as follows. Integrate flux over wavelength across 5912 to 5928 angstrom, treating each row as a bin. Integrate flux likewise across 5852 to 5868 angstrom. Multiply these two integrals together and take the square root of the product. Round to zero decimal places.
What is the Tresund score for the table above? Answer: 236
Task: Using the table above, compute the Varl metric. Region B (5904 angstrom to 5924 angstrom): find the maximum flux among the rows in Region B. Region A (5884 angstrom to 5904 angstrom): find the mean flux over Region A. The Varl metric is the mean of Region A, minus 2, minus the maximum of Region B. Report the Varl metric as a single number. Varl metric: -3.6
